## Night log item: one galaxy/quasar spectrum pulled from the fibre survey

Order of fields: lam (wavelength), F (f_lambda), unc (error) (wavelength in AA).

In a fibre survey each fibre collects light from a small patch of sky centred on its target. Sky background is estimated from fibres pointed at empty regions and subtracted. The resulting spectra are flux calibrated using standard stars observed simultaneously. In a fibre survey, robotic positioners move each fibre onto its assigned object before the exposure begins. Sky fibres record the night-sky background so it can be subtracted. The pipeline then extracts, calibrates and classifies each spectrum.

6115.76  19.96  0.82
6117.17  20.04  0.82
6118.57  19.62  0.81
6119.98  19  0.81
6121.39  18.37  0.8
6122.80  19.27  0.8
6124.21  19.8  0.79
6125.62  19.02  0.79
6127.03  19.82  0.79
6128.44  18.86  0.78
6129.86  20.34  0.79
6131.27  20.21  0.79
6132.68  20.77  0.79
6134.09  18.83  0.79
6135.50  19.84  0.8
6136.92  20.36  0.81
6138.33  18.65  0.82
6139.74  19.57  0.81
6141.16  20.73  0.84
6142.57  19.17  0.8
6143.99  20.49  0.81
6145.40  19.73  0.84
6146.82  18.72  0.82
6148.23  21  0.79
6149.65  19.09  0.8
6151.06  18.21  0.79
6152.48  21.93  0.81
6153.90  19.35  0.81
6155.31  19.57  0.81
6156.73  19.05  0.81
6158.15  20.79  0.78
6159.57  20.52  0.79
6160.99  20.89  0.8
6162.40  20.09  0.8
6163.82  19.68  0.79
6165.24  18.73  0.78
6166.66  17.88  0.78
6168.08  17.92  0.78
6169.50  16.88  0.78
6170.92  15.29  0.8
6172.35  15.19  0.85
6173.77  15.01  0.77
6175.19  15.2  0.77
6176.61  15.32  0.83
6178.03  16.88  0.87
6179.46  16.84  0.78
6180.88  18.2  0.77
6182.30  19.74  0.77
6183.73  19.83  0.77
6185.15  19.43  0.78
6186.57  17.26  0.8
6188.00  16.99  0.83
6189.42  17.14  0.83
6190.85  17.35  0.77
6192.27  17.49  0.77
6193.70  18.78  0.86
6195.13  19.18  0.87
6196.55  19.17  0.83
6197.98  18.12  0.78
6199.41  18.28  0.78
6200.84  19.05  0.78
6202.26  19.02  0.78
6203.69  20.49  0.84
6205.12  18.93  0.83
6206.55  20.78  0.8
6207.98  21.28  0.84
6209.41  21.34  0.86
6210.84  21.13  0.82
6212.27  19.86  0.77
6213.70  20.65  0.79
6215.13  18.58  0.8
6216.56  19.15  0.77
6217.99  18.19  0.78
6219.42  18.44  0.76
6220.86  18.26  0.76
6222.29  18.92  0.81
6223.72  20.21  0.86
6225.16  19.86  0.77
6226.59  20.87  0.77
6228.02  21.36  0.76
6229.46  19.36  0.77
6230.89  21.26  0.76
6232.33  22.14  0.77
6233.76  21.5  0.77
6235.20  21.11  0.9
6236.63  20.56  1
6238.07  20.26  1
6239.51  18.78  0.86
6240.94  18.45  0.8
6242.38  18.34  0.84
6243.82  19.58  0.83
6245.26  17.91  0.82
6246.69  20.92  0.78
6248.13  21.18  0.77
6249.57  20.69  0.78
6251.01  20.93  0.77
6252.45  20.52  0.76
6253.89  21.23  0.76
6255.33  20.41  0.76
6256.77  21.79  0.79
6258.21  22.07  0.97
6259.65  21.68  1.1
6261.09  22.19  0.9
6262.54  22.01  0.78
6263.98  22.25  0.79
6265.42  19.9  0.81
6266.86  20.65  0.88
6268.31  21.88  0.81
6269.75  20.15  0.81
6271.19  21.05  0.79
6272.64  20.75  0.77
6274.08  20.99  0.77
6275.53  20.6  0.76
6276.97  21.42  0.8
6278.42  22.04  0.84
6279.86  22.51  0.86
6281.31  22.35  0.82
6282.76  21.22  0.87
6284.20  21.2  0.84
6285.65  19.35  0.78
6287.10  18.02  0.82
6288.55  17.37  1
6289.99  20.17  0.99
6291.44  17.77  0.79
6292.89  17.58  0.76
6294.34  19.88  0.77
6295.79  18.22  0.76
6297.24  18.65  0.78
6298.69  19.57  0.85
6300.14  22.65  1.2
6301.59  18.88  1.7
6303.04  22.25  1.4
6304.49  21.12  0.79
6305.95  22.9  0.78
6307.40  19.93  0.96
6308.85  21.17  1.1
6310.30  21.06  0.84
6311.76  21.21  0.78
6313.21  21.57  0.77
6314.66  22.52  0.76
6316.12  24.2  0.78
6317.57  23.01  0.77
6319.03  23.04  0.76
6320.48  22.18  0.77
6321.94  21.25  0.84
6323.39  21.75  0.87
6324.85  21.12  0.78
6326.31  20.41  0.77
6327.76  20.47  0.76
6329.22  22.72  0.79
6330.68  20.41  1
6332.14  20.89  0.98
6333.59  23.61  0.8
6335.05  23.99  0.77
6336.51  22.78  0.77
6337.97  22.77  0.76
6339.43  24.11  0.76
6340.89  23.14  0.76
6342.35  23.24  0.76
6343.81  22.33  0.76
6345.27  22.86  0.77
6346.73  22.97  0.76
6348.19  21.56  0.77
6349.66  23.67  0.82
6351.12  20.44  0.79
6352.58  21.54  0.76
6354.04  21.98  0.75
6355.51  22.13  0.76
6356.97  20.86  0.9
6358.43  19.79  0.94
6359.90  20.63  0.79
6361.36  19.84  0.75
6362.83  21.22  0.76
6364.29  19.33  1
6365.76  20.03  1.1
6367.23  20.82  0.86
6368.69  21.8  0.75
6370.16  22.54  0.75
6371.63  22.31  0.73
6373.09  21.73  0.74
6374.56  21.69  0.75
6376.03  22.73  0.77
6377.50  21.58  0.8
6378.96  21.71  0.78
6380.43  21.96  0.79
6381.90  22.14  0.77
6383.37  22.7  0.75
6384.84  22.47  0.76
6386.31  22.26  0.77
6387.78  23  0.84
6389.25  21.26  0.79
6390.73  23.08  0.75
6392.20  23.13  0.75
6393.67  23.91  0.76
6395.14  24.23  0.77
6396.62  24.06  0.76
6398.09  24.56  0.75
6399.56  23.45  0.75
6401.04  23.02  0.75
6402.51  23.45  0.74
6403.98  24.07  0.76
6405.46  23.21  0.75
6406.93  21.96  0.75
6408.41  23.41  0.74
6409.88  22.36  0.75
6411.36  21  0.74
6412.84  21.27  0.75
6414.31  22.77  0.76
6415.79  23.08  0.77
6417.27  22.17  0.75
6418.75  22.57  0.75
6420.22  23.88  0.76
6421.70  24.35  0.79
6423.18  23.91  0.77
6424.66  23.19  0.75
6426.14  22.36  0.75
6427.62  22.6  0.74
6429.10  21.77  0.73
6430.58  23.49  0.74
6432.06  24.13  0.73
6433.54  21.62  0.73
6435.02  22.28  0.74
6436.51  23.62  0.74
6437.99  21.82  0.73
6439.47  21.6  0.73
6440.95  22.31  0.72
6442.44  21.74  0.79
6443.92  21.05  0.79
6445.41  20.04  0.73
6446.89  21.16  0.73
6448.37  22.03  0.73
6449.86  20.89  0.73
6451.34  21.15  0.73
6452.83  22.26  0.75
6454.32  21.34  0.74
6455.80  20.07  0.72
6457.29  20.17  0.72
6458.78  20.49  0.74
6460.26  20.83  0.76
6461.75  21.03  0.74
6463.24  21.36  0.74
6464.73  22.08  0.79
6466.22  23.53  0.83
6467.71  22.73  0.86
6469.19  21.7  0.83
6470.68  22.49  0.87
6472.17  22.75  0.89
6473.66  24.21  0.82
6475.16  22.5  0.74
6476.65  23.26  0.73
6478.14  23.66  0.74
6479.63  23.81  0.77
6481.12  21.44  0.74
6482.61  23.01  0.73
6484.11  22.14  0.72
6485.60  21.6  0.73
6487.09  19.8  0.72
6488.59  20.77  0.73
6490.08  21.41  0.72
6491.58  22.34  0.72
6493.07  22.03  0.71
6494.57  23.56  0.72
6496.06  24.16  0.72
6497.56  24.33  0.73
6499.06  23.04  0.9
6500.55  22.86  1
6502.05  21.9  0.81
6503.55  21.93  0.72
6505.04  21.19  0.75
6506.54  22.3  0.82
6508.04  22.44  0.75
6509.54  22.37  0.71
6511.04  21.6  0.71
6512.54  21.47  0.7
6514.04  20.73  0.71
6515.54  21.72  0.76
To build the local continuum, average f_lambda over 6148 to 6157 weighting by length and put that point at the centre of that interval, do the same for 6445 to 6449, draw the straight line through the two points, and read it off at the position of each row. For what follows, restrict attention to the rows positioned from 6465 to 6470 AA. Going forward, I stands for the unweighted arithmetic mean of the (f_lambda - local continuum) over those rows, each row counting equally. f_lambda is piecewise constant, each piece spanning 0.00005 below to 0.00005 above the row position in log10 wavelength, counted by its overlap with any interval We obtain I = 1.4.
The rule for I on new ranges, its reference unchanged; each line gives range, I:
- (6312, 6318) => 2.3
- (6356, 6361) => -0.3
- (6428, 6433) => 2.0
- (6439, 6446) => 0.2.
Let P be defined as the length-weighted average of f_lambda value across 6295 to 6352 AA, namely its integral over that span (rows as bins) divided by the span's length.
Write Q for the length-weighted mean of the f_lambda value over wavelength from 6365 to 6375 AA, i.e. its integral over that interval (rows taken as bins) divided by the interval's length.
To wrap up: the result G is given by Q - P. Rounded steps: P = 21.8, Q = 21.5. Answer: -0.3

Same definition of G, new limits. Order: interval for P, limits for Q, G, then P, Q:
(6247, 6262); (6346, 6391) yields 0.4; 21.3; 21.7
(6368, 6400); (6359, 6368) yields -2.3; 22.6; 20.3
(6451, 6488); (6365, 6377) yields -0.3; 22.0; 21.7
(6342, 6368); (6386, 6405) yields 2.0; 21.4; 23.4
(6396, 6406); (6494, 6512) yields -1.1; 23.7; 22.6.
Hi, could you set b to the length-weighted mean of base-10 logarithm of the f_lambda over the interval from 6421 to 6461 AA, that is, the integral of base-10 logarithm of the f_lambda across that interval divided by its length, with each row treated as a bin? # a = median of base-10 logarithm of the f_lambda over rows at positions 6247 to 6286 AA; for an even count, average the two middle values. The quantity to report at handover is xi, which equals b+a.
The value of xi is 2.67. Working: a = 1.326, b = 1.34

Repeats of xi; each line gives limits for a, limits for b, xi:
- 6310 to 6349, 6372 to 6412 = 2.71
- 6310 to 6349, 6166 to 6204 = 2.60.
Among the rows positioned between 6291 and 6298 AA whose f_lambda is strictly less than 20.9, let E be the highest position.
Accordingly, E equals 6297.24 AA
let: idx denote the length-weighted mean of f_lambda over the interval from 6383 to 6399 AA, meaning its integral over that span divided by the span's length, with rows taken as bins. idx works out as 23.2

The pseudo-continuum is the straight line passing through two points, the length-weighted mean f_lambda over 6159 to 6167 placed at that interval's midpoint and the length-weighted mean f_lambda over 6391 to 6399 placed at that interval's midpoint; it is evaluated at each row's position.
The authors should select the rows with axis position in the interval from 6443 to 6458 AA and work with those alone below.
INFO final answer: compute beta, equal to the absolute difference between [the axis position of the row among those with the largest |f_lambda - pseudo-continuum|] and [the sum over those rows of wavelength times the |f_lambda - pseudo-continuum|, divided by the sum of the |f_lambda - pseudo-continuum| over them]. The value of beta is 5.0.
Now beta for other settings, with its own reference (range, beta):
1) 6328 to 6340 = 2.9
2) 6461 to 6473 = 4.8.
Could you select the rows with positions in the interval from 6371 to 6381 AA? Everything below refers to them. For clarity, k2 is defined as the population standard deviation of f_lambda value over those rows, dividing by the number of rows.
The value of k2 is 0.4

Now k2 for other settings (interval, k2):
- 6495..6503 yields 0.9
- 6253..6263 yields 0.6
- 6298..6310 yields 1.4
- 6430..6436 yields 1.0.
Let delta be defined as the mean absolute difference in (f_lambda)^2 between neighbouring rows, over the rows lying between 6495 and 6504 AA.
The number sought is 24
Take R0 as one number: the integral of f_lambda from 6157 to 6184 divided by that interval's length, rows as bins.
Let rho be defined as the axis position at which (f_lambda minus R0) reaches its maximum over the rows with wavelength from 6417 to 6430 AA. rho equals 6421.70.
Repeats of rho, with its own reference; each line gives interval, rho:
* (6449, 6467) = 6466.22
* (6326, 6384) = 6339.43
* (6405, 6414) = 6408.41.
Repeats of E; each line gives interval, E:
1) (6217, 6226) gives 6225.16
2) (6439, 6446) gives 6445.41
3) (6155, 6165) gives 6163.82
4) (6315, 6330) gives 6327.76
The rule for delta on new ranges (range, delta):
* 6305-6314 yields 41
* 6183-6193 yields 20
